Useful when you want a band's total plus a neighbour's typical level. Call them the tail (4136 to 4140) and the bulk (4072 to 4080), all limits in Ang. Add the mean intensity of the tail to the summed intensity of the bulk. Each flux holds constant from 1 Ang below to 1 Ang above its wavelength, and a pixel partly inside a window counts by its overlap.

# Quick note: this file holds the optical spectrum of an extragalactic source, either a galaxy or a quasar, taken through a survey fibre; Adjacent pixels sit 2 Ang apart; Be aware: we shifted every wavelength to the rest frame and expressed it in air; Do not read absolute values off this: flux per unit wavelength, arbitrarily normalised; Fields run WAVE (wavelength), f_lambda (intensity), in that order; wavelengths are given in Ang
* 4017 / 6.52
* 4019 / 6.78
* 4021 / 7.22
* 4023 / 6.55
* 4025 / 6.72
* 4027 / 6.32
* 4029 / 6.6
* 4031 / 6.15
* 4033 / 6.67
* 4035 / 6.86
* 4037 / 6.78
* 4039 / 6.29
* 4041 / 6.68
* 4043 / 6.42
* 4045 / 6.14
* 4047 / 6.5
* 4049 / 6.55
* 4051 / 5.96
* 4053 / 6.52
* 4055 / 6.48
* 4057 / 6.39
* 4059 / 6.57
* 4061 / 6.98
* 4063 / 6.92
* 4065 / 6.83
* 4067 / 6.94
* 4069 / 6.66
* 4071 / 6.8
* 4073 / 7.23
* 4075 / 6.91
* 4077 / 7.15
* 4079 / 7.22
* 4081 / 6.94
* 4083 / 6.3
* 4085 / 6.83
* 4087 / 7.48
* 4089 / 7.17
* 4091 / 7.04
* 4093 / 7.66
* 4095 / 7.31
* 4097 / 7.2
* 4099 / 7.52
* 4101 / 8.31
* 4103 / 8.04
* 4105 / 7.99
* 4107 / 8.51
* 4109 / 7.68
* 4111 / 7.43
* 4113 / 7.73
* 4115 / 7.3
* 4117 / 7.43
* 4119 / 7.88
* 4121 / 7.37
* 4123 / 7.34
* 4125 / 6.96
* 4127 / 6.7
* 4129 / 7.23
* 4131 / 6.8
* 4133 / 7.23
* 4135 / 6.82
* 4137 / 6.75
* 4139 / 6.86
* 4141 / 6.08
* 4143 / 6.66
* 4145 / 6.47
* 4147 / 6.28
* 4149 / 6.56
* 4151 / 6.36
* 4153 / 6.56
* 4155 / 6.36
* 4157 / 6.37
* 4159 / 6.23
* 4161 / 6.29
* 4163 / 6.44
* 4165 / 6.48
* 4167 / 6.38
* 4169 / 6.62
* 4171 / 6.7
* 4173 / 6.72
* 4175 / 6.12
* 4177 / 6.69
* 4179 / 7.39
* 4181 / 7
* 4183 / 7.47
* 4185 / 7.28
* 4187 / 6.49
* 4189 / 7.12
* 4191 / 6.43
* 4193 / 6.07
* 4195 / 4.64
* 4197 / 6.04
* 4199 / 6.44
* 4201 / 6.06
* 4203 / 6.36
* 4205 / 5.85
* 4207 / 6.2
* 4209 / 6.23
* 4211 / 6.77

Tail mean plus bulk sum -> 35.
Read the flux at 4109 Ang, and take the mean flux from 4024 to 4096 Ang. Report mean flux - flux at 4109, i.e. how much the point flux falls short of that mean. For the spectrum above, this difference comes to -0.9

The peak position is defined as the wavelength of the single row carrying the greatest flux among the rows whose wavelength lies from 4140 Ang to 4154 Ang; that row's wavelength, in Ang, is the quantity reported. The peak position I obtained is 4143 Ang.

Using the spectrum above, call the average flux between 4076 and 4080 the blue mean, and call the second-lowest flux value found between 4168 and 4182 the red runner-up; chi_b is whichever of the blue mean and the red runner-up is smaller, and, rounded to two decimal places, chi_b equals 6.62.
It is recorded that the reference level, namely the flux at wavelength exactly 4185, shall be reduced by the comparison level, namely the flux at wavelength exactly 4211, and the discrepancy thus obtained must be 0.51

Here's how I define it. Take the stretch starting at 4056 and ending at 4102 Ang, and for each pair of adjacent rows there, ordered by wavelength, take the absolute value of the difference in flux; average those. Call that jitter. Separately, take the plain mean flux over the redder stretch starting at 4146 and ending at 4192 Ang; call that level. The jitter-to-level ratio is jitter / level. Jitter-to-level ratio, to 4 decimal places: 0.0485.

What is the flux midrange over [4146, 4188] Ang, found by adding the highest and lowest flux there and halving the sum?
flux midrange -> 6.8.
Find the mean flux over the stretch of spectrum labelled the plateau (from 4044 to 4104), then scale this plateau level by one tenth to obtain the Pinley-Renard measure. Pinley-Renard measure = 0.70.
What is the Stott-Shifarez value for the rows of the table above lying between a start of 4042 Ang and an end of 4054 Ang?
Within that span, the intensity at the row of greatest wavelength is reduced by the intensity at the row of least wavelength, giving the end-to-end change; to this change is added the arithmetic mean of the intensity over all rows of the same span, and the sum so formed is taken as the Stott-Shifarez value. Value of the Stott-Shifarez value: 6.45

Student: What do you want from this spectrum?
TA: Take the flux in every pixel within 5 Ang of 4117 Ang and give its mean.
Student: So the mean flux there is 7.54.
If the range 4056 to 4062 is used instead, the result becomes 6.65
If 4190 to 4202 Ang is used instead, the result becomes 5.95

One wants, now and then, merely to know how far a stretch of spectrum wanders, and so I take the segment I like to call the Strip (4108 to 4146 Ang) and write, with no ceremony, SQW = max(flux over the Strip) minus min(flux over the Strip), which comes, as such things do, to 1.8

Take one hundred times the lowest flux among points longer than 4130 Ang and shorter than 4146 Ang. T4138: 608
